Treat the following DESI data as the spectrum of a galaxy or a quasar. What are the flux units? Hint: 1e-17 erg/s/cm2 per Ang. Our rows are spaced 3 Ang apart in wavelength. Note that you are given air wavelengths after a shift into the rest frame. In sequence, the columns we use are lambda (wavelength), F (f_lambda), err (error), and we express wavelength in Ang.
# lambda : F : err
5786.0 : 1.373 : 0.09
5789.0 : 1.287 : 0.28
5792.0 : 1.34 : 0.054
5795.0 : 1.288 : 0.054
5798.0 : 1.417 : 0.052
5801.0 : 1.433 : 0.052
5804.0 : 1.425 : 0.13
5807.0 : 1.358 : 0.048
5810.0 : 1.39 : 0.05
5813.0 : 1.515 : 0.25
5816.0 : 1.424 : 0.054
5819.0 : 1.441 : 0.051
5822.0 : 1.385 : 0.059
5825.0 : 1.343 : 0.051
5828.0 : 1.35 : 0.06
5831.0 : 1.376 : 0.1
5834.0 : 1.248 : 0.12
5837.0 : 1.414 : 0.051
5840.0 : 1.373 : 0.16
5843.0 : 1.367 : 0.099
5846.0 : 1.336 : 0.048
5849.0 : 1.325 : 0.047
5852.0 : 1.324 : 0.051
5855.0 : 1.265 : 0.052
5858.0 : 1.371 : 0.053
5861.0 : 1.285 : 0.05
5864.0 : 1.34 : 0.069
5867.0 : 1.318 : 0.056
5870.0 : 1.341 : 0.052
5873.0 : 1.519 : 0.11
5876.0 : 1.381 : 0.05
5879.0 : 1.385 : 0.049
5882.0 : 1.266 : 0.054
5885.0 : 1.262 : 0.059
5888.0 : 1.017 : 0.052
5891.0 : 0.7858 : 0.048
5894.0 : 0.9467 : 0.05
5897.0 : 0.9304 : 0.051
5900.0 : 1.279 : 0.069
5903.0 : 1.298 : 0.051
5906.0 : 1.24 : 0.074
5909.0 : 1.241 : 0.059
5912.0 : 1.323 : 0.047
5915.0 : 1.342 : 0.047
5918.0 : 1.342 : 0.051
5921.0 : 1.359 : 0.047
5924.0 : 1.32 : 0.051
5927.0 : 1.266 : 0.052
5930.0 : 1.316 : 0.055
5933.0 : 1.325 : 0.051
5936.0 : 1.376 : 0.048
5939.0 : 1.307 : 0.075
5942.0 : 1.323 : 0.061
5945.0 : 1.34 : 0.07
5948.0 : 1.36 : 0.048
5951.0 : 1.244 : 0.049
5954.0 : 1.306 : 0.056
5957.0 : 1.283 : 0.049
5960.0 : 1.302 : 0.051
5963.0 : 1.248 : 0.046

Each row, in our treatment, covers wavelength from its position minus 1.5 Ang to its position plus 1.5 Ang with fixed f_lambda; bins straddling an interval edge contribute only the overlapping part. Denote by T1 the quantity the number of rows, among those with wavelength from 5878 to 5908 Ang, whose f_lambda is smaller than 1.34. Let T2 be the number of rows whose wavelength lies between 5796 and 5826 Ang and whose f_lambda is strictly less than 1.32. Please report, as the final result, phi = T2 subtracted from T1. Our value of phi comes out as 9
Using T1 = 9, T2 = 0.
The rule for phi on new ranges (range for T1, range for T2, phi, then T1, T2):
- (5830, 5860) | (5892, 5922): -1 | 5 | 6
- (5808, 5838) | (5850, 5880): -2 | 1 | 3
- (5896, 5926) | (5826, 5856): 5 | 7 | 2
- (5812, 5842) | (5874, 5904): -7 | 1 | 8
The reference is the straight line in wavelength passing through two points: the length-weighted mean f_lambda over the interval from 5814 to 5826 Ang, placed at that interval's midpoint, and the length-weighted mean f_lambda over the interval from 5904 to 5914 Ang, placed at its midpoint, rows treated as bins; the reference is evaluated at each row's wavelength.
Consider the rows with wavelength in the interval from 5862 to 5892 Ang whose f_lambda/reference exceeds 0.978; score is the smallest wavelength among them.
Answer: 5864.0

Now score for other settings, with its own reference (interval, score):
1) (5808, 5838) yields 5810.0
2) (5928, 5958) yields 5930.0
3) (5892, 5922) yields 5900.0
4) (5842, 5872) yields 5843.0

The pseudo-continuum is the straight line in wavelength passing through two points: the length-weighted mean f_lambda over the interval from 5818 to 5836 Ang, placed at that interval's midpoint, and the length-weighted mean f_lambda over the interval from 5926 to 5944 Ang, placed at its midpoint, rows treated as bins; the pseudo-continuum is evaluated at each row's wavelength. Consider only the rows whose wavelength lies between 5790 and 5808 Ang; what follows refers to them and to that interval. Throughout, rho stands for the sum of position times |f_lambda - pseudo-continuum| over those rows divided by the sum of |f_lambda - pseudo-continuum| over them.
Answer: 5798.7 Ang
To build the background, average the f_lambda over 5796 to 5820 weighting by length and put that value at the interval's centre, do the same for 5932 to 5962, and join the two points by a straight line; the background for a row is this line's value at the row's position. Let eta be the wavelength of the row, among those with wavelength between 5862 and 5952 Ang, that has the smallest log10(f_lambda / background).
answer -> 5891.0 Ang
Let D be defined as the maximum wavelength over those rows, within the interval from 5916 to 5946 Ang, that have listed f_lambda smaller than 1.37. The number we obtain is 5945.0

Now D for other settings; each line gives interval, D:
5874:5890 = 5888.0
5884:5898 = 5897.0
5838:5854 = 5852.0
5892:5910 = 5909.0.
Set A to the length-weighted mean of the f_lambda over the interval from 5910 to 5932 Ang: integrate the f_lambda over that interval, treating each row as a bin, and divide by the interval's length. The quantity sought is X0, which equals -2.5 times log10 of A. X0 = -0.30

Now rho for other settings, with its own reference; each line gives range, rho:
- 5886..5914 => 5894.4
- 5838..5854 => 5846.5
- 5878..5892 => 5888.5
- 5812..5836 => 5821.0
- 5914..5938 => 5927.1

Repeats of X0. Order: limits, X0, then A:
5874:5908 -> -0.17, 1.17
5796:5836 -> -0.36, 1.39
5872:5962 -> -0.25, 1.26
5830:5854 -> -0.32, 1.34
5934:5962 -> -0.30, 1.31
